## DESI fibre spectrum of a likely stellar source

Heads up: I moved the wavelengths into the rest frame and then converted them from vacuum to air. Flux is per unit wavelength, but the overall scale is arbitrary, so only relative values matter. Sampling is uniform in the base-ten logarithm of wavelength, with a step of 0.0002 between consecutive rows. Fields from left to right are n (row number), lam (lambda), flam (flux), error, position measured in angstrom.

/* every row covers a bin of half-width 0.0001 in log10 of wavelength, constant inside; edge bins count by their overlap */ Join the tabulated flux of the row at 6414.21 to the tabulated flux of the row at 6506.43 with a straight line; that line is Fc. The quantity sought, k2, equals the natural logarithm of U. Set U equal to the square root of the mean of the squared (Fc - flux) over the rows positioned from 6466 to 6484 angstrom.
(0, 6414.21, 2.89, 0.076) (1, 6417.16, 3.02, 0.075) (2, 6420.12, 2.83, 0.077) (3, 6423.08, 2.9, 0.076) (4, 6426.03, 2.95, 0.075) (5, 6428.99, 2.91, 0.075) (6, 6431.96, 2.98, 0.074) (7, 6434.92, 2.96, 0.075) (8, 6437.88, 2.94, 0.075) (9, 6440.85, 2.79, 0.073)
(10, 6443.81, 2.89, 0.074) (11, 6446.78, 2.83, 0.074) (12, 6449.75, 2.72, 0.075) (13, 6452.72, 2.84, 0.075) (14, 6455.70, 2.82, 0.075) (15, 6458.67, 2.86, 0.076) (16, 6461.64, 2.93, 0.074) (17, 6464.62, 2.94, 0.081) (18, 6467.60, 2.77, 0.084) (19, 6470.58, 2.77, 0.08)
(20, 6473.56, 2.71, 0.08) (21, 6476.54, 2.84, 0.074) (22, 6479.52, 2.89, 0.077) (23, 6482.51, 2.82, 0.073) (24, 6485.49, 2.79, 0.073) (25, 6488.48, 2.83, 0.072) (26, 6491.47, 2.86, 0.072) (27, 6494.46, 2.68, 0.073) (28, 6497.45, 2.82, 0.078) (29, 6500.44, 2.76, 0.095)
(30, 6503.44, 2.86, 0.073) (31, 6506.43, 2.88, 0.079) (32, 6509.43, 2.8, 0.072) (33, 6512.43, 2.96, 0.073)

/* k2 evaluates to -2.29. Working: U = 0.102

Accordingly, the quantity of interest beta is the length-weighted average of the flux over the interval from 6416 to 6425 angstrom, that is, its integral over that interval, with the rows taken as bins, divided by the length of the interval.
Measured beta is 2.915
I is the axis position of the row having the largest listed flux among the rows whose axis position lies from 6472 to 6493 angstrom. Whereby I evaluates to 6479.52 angstrom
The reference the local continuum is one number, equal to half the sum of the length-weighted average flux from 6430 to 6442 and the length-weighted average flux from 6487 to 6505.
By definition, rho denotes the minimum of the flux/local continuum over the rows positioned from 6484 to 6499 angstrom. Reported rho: 0.937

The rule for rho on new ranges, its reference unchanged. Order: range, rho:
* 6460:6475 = 0.947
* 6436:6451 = 0.951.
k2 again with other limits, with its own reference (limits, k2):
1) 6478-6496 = -2.34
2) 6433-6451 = -2.41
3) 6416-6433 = -2.60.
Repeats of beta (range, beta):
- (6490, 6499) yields 2.788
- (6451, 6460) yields 2.836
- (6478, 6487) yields 2.834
